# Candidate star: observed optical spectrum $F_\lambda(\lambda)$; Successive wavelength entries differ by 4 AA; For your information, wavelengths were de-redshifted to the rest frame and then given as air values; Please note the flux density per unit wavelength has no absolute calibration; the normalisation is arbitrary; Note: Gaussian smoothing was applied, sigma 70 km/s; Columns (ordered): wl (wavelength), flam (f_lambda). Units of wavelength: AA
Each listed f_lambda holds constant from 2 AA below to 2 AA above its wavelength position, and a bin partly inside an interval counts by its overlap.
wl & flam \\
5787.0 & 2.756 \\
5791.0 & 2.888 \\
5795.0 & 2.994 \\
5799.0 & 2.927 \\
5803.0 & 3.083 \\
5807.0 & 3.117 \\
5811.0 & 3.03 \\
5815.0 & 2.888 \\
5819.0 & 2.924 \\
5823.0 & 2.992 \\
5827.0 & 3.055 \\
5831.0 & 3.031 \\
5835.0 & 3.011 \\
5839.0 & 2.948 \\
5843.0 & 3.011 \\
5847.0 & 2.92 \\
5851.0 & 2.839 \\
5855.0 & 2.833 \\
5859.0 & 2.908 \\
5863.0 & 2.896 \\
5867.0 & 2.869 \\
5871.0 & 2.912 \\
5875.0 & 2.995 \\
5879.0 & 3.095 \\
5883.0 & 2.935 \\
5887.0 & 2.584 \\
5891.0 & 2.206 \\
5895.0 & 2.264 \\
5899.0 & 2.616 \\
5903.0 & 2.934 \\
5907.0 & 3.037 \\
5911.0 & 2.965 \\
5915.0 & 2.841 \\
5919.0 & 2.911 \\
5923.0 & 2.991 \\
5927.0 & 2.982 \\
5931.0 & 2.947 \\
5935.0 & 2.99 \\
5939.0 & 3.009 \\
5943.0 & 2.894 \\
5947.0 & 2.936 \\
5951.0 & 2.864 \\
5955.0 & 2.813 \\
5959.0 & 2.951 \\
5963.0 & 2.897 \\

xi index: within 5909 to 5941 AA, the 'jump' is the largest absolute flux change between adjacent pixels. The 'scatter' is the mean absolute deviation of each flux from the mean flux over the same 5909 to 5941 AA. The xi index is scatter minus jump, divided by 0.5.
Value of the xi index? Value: -0.17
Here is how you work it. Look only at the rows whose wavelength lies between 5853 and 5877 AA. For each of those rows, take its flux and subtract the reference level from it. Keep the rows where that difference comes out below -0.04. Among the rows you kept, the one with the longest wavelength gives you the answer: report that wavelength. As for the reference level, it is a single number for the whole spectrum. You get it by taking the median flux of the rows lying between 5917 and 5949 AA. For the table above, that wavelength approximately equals 5871.0 AA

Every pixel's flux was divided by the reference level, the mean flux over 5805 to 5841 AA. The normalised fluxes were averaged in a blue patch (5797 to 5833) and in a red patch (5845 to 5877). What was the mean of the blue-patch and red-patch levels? 0.984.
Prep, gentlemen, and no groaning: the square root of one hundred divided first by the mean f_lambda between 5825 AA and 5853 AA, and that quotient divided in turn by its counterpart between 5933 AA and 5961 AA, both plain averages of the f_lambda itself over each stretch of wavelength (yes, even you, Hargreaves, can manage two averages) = 3.392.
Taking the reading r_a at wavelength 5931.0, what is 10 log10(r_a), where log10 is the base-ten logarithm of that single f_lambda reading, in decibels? 4.69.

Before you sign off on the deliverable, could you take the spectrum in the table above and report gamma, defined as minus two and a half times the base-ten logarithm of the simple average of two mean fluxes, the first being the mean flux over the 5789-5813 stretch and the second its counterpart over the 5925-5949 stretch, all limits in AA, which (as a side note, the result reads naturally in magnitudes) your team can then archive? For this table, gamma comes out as -1.19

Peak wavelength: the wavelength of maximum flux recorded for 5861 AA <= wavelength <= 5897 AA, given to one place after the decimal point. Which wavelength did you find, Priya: 5879.0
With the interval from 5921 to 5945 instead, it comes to 5939.0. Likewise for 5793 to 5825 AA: 5807.0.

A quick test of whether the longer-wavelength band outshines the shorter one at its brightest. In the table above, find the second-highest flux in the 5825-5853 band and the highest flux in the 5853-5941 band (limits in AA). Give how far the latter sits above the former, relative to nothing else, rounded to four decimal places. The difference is 0.0640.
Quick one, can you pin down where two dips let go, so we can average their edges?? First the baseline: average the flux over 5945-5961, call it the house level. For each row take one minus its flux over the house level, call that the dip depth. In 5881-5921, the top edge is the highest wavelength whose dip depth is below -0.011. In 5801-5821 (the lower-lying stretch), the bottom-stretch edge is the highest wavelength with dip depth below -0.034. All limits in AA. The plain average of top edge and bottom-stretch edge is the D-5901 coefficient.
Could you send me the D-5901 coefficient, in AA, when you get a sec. 5861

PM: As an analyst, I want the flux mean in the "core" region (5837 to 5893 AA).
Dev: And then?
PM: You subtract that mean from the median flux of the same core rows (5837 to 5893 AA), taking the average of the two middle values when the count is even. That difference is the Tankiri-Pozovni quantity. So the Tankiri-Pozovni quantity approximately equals 0.06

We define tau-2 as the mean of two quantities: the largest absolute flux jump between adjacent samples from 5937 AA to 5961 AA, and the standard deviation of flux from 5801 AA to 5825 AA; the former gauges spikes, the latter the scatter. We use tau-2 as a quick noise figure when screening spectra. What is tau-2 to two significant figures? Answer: 0.11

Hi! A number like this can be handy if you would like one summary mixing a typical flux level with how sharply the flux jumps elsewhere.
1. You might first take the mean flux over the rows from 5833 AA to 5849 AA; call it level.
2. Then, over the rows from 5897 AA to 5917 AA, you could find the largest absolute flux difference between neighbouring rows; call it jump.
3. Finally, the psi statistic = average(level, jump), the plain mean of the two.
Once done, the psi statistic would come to 1.65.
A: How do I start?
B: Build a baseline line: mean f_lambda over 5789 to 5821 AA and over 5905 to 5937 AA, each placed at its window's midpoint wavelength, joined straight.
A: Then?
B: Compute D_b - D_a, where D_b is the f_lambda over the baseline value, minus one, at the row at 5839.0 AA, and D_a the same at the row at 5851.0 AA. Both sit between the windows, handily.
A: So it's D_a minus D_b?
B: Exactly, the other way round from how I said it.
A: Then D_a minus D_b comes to -0.036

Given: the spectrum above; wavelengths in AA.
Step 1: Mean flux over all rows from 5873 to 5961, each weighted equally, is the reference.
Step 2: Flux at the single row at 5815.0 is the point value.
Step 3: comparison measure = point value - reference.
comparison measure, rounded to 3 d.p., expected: 0.035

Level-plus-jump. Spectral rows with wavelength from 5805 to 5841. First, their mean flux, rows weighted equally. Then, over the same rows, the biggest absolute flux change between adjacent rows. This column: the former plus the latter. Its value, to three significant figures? 3.14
